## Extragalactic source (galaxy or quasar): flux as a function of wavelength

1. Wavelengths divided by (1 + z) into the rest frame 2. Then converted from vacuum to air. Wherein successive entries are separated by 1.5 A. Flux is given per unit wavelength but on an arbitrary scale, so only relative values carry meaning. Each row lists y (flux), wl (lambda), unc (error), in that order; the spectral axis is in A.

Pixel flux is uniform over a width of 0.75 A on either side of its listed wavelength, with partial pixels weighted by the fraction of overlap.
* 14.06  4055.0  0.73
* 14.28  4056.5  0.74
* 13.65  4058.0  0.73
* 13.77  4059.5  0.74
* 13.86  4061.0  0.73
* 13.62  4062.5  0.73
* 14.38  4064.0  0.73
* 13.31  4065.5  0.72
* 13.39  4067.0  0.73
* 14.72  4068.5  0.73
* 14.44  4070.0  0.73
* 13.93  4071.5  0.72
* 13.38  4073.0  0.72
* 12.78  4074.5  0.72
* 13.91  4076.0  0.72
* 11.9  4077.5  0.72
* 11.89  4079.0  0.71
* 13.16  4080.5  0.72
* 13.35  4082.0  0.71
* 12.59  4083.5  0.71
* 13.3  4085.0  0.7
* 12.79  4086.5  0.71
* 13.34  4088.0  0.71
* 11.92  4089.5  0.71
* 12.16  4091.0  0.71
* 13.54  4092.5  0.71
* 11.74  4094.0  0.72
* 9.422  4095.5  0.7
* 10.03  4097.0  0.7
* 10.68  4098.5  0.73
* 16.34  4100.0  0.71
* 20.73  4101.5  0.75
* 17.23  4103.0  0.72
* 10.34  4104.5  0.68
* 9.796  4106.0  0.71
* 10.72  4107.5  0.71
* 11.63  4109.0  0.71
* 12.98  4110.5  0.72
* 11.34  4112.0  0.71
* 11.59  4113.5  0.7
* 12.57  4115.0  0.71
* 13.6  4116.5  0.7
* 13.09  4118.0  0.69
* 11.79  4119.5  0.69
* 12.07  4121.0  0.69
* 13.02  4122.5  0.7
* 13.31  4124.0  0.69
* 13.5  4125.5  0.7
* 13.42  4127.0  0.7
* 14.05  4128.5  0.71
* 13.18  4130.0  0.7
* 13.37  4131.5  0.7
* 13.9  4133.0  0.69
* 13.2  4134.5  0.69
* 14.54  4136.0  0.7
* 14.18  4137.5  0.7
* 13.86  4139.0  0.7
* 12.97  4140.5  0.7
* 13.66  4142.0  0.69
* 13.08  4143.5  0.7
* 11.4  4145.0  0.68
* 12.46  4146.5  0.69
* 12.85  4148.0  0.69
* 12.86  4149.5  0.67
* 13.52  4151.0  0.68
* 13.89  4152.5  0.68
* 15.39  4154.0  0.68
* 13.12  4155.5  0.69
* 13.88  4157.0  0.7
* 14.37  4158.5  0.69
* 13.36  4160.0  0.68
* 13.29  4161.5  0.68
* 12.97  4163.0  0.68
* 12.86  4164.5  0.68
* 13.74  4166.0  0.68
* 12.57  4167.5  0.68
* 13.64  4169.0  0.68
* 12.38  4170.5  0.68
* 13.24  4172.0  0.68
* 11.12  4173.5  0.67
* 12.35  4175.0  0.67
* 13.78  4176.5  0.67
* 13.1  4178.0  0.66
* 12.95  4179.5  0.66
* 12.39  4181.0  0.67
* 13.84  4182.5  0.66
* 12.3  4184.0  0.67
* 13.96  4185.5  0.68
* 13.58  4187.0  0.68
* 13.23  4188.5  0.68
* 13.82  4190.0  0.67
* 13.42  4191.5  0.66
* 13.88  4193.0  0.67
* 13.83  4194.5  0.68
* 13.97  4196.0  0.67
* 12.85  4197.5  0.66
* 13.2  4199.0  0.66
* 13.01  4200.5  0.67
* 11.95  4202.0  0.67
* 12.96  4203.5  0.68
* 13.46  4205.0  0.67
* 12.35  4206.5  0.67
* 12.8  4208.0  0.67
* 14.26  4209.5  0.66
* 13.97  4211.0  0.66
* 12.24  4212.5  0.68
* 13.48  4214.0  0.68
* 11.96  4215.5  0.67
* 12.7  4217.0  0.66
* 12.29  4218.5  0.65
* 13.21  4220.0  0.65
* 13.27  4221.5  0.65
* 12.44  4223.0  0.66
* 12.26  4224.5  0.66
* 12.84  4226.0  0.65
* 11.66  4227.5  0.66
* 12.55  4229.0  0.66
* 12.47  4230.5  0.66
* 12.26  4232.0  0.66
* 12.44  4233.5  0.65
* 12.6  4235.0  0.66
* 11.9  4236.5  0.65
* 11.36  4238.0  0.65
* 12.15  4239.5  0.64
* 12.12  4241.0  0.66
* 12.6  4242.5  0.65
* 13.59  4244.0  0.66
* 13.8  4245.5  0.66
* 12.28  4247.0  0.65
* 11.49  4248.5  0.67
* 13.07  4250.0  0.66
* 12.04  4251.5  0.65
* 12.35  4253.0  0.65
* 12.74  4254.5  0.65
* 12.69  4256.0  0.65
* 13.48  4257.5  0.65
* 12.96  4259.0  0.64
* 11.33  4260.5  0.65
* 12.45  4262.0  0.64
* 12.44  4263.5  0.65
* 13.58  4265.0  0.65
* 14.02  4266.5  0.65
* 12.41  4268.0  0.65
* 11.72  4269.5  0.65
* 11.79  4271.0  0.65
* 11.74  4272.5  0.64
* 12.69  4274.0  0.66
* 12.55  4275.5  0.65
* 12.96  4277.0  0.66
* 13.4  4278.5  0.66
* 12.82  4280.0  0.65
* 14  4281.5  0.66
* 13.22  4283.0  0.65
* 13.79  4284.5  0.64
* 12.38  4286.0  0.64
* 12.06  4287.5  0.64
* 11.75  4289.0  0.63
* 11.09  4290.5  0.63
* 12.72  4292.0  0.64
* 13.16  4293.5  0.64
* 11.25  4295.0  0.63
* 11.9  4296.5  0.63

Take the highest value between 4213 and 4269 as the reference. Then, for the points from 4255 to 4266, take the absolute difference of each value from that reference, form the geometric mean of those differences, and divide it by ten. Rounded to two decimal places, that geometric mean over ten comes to 0.11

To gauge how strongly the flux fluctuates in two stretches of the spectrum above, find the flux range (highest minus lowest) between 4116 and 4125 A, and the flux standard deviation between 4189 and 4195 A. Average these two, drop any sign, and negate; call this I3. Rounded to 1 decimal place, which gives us -1.0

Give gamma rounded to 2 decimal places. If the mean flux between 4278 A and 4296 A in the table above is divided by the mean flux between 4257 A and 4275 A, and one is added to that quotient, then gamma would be 2.01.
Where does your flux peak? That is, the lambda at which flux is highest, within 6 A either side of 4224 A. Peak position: 4221.5 A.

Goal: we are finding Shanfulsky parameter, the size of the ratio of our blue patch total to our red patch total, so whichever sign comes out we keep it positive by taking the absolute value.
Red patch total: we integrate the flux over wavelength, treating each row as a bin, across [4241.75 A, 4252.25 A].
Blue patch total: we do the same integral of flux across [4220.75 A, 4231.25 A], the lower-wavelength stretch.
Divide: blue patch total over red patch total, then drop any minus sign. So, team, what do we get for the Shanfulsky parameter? 0.98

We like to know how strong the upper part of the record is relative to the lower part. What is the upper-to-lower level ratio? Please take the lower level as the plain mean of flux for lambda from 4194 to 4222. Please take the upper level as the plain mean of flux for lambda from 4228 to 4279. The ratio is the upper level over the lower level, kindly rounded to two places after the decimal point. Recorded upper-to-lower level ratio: 0.96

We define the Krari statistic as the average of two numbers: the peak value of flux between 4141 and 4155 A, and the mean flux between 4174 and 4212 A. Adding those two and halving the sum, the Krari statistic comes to 14.3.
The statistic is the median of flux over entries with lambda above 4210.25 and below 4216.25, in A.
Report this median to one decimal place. 12.9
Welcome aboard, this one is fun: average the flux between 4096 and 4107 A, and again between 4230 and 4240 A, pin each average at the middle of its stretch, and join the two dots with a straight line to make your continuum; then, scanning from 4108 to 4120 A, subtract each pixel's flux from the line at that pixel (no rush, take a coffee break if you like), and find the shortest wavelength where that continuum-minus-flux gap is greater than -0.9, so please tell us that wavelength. 4109.0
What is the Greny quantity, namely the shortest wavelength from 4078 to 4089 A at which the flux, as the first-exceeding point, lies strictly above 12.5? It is 4080.5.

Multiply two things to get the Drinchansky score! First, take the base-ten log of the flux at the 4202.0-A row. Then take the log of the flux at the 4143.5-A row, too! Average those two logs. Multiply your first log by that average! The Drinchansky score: 1.18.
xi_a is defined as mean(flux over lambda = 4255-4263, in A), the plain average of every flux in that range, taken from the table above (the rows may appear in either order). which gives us 12.6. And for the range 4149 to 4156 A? 13.8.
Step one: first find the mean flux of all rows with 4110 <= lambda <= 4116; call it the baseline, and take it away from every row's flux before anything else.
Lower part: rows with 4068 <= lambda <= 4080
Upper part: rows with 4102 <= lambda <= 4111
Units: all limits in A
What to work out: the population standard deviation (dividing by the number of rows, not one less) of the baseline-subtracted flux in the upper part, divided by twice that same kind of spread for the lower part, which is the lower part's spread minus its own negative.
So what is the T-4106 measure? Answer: 1.2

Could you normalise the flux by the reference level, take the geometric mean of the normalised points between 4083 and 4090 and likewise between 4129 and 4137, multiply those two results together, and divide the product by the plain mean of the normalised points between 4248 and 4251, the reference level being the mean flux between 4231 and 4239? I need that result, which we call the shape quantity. 1.17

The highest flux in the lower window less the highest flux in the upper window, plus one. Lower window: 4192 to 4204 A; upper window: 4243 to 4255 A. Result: 1.2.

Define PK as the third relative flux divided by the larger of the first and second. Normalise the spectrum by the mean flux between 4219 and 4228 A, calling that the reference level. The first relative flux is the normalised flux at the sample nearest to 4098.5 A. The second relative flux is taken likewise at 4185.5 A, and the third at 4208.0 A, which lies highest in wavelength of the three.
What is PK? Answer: 0.92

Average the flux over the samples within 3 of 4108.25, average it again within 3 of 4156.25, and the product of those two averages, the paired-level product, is 160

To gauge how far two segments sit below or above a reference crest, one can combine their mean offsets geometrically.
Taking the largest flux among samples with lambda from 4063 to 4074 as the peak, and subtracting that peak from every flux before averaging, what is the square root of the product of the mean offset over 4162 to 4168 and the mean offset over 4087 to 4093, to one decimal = 1.8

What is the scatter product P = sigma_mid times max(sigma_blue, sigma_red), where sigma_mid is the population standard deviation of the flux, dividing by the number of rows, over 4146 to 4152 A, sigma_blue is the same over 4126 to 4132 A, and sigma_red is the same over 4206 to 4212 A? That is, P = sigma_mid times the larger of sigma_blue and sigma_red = 0.30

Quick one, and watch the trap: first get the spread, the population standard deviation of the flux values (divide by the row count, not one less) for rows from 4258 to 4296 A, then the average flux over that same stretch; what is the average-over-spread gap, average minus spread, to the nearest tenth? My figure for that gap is 11.7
